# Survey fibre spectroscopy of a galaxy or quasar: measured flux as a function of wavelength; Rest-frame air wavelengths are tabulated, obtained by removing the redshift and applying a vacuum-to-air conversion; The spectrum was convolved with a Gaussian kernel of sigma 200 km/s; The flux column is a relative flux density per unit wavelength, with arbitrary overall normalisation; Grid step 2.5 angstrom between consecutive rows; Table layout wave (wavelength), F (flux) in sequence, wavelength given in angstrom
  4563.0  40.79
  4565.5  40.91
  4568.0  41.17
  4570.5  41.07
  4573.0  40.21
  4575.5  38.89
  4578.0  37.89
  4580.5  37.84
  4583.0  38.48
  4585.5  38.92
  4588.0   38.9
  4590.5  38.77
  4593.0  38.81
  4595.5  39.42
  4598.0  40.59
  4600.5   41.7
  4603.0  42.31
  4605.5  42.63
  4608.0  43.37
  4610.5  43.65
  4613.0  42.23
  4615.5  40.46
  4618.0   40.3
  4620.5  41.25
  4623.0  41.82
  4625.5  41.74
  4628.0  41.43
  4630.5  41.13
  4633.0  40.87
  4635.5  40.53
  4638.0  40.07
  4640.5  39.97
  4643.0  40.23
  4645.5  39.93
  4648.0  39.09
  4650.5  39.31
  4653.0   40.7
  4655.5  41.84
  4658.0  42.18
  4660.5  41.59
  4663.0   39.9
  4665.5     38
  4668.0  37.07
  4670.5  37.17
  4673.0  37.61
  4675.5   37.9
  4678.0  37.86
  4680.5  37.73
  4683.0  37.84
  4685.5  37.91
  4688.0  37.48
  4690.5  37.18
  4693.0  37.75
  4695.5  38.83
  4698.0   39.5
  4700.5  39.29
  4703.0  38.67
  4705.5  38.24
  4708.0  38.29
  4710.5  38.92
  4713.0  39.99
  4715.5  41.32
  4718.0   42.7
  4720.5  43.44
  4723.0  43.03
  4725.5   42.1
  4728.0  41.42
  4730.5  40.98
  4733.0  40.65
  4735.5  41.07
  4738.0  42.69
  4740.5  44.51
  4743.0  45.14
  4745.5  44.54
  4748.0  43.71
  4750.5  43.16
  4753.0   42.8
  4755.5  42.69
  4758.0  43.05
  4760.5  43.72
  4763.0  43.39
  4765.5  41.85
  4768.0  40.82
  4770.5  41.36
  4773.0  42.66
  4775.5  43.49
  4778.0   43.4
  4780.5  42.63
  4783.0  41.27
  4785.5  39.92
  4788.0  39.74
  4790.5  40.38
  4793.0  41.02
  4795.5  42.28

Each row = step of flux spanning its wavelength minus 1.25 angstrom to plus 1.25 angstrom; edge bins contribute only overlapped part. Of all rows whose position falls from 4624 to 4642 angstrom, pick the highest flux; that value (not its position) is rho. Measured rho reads 41.74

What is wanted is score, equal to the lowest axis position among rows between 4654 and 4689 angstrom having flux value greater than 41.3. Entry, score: 4655.5 angstrom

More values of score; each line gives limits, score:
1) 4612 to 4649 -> 4613.0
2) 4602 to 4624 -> 4603.0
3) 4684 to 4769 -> 4715.5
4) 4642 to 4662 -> 4655.5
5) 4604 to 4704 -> 4605.5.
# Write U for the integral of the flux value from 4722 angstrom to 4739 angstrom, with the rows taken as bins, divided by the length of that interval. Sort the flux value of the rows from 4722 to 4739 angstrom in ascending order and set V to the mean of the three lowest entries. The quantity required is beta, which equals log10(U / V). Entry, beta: 0.008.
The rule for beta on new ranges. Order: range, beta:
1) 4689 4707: 0.009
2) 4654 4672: 0.025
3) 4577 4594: 0.005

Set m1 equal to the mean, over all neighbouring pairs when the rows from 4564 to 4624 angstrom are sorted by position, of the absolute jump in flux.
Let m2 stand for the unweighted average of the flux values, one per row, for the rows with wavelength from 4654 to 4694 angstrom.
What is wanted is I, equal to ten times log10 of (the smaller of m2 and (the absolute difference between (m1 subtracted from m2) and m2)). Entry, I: -2.0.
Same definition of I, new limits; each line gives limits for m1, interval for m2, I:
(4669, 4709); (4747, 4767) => -4.4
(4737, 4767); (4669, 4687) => -1.5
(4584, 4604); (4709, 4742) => -2.8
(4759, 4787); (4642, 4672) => -0.4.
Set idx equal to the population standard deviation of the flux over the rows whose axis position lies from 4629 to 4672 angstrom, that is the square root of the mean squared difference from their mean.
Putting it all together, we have 1.4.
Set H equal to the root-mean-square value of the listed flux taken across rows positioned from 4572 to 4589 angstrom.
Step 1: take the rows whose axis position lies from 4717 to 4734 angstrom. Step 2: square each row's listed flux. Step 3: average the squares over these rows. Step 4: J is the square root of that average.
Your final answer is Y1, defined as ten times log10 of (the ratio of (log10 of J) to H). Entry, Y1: -13.78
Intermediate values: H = 38.7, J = 42.1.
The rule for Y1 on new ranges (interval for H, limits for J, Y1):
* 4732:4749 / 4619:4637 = -14.27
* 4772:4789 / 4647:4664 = -14.16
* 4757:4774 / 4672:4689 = -14.30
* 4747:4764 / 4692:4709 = -14.35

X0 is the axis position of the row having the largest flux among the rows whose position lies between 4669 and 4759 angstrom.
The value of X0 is 4743.0 angstrom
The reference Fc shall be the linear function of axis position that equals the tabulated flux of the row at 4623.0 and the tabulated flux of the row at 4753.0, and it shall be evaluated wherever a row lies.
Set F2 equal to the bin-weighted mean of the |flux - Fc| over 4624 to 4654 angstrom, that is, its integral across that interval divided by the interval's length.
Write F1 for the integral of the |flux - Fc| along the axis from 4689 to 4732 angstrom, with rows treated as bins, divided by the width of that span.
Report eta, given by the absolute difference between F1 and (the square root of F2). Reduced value 1.34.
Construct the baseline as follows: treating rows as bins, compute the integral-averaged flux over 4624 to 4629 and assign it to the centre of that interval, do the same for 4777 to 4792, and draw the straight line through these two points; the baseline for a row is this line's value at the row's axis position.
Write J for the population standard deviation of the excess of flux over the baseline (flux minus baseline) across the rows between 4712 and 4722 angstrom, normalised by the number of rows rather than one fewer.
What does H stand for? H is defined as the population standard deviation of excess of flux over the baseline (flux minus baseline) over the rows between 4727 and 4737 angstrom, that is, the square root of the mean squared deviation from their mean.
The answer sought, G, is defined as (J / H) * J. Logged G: 6.5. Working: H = 0.3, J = 1.33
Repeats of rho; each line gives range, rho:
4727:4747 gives 45.14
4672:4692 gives 37.91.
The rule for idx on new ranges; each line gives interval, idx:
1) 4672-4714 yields 0.8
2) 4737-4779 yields 1.1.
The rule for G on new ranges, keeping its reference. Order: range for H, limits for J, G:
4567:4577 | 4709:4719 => 2.2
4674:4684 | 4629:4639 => 2.6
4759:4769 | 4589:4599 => 0.5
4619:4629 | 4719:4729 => 2.6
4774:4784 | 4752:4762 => 0.2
